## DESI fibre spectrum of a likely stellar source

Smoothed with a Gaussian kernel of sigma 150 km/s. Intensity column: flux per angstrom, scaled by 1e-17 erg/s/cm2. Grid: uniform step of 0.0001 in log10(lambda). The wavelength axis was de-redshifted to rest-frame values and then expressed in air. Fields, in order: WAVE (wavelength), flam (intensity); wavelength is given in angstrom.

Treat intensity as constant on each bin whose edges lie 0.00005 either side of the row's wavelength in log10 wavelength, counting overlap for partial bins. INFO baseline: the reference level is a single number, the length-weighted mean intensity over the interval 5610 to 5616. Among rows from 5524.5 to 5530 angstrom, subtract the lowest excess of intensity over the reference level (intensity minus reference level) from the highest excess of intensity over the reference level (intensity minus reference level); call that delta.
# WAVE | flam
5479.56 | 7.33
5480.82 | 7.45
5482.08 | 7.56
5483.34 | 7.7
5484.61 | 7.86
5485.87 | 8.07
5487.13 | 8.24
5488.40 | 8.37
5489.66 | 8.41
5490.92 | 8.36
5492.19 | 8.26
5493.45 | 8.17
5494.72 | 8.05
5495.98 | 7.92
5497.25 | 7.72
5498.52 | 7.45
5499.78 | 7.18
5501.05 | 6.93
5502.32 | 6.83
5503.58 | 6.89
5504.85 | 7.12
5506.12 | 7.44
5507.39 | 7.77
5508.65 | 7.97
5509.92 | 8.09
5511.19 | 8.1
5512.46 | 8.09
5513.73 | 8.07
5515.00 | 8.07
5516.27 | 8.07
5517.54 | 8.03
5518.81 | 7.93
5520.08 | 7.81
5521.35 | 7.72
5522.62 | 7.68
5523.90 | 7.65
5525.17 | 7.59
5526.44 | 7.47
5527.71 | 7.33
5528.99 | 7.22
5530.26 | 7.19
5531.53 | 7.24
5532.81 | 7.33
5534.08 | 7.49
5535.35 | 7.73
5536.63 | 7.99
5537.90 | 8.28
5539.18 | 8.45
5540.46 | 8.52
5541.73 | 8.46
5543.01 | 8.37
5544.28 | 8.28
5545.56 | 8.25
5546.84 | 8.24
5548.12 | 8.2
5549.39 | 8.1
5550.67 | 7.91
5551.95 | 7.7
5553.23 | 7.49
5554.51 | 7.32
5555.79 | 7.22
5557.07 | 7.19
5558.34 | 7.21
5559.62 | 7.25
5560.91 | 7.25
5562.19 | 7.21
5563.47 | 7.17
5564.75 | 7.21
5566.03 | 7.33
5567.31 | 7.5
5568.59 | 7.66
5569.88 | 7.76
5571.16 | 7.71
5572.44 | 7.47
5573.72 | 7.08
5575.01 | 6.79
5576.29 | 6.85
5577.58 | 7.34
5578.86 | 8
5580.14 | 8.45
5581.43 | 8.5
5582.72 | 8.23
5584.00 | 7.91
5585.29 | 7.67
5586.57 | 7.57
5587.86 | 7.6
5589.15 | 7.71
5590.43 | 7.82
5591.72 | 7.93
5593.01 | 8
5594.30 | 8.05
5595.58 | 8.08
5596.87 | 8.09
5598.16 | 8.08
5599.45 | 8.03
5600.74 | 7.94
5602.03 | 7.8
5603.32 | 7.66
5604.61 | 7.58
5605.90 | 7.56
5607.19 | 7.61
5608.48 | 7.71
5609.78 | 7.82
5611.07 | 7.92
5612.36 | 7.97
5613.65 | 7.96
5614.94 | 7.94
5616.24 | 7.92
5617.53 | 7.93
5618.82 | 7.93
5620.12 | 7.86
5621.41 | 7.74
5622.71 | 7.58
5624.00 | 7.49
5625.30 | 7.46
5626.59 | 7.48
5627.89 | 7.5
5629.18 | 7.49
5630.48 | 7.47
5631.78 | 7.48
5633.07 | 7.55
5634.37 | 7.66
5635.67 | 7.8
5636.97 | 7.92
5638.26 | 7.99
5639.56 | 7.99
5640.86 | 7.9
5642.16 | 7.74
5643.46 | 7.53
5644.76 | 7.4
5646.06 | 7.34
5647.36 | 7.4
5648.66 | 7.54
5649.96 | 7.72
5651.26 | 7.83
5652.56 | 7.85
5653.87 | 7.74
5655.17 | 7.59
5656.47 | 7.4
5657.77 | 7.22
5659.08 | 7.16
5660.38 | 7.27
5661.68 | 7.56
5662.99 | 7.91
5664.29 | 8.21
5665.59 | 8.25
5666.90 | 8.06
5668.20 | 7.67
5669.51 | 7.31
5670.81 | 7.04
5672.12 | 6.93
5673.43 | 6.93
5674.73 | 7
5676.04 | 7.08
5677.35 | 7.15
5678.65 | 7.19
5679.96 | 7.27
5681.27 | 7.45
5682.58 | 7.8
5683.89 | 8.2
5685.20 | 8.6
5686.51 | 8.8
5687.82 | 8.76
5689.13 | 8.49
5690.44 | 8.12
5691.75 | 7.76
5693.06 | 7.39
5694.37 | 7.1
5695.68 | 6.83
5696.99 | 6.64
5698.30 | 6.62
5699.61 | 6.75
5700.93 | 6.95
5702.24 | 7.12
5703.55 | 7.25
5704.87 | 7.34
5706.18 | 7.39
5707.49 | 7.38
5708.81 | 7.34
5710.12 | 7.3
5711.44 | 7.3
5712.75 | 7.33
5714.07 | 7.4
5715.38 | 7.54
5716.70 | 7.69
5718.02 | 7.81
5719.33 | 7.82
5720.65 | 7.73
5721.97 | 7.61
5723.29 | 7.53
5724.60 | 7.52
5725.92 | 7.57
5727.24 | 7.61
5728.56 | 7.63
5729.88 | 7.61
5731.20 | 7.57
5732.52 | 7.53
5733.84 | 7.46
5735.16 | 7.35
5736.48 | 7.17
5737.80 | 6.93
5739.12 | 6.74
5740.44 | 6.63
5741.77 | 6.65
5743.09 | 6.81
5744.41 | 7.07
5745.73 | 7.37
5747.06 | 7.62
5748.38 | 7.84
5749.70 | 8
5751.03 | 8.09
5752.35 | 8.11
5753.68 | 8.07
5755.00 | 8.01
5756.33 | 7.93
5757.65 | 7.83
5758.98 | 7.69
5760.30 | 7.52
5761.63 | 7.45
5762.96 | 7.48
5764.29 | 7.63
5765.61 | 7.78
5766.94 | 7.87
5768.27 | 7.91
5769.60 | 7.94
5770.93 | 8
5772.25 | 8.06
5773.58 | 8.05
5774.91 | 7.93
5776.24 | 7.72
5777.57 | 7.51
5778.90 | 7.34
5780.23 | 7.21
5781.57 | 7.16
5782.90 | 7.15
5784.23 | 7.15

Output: 0.4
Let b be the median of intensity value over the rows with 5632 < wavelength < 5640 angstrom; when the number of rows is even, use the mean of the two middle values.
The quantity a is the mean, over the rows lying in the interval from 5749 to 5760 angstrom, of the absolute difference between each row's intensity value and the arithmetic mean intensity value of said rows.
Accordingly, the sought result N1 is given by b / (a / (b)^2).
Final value 4328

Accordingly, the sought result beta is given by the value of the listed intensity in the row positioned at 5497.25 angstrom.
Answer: 7.72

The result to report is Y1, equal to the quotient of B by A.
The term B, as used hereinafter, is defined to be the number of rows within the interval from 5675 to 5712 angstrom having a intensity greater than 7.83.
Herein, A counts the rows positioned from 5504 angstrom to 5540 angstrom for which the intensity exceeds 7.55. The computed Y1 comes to 0.3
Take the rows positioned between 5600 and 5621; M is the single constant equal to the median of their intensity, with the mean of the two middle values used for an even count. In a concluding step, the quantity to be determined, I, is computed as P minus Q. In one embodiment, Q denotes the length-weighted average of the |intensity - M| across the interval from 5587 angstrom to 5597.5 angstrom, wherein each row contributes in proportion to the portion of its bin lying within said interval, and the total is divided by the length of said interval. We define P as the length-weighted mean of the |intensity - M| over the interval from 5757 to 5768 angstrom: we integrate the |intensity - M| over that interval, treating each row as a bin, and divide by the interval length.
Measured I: 0.1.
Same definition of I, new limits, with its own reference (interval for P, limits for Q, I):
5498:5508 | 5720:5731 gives 0.4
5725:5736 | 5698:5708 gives -0.4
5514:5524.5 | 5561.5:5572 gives -0.3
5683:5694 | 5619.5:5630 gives 0.2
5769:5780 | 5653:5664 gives -0.2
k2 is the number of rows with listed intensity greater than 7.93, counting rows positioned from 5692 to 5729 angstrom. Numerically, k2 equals 0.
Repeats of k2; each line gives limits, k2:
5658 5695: 9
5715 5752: 2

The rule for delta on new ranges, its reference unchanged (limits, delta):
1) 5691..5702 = 1.1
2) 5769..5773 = 0.1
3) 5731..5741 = 0.9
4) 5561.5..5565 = 0.0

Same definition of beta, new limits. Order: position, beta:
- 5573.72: 7.08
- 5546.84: 8.24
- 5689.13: 8.49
